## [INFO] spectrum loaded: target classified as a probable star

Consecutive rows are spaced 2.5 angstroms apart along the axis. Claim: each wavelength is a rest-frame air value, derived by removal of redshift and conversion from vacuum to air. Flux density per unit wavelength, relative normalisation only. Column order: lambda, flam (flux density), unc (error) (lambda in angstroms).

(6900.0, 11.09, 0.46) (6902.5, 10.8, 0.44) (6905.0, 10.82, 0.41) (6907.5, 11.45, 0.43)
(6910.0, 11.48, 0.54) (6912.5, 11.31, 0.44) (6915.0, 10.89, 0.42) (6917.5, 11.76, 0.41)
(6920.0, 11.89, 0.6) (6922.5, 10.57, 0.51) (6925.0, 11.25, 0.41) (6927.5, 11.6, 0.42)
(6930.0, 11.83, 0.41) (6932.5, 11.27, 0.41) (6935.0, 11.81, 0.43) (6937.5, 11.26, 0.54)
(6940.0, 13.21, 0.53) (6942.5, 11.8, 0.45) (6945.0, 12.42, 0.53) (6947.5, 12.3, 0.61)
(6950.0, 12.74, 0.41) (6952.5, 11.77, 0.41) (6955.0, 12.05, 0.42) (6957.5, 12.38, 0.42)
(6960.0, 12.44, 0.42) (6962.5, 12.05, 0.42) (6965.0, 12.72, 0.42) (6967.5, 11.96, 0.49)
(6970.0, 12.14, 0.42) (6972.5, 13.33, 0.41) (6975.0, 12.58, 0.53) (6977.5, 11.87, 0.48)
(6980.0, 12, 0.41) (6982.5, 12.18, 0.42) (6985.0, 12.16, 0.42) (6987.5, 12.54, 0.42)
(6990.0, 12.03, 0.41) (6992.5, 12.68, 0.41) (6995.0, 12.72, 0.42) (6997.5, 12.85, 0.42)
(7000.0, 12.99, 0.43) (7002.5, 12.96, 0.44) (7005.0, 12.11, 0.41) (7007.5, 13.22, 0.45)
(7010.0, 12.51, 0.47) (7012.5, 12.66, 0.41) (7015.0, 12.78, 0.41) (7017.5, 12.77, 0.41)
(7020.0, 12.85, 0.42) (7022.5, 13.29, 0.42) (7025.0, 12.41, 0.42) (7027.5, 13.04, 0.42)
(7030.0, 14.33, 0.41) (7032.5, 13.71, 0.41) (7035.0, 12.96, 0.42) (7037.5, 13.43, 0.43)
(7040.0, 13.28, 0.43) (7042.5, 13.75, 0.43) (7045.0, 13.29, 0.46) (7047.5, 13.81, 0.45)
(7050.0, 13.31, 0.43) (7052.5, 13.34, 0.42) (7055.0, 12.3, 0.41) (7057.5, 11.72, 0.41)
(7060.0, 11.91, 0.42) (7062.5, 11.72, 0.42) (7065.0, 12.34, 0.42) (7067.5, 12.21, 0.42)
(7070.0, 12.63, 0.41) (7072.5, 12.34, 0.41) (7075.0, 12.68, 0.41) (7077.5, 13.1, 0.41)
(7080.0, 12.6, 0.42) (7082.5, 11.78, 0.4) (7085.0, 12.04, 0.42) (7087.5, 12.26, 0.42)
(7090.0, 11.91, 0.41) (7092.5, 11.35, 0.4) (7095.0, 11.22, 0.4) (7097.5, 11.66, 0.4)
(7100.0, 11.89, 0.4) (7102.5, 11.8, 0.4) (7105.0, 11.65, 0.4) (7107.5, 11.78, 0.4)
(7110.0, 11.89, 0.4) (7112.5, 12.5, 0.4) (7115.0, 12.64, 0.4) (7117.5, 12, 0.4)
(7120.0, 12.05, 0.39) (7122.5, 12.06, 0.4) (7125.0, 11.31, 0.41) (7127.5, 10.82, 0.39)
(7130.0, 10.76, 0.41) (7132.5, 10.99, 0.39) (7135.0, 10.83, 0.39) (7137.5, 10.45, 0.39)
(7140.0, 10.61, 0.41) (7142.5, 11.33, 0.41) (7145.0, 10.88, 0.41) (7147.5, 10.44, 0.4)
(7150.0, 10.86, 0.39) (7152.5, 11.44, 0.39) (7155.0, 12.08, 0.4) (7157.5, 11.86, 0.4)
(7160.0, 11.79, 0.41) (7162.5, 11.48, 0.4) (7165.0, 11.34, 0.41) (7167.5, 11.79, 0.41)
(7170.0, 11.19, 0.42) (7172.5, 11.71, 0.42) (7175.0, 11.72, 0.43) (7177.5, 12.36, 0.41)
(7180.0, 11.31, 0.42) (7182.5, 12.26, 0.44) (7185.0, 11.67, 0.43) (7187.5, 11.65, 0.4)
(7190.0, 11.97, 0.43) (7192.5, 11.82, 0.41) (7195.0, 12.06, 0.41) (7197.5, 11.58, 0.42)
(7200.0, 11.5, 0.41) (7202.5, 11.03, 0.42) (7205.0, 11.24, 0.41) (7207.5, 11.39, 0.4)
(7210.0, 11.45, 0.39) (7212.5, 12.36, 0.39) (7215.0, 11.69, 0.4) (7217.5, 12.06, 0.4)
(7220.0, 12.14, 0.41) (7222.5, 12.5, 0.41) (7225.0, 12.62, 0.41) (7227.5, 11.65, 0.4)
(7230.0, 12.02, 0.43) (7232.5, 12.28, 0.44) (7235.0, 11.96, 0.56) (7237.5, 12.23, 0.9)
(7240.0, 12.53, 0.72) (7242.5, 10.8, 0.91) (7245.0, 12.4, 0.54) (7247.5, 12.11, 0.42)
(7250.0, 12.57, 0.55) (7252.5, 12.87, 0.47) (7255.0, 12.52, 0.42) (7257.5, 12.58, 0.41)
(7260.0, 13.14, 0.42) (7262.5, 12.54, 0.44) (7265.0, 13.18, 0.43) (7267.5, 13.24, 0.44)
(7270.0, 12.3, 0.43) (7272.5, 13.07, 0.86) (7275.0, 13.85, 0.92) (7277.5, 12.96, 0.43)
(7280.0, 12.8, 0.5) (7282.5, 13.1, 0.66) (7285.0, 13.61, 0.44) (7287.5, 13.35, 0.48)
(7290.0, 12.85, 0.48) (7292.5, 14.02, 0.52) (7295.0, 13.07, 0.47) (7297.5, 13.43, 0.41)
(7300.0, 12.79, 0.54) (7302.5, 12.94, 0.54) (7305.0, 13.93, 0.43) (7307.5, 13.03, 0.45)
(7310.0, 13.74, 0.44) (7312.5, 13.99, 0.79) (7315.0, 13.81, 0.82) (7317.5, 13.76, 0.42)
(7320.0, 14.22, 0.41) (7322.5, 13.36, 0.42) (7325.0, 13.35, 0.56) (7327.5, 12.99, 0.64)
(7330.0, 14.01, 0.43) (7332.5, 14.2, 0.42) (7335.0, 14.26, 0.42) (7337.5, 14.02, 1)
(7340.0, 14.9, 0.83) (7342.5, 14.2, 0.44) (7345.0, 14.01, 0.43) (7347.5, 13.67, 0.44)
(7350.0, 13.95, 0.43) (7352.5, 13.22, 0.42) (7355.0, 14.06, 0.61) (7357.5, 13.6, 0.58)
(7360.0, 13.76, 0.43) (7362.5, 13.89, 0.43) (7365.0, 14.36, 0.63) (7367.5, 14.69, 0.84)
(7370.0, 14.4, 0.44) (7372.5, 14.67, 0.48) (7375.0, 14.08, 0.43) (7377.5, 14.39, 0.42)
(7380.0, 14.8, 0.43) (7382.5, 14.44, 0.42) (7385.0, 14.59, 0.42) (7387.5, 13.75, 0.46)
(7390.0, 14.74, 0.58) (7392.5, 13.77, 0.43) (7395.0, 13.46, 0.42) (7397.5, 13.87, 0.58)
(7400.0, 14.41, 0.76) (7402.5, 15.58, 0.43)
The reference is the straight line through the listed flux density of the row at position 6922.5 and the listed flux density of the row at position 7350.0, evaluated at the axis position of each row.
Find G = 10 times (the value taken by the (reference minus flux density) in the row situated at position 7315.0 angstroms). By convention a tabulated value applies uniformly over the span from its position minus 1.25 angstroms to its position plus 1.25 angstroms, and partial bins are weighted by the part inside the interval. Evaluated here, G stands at -1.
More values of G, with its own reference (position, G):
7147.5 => 19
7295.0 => 4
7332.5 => -4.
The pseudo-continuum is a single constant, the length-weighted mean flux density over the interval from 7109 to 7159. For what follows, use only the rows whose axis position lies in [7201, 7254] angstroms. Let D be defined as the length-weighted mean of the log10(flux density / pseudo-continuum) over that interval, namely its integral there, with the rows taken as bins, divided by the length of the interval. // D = 0.022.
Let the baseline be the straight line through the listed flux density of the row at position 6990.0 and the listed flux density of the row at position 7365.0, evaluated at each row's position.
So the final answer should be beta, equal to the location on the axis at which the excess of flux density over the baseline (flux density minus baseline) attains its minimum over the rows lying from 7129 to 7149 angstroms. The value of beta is 7147.5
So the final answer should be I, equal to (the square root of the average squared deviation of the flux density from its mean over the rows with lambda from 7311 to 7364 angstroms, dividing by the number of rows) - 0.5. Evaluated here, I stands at -0.09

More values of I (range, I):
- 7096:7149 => 0.15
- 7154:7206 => -0.16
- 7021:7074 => 0.22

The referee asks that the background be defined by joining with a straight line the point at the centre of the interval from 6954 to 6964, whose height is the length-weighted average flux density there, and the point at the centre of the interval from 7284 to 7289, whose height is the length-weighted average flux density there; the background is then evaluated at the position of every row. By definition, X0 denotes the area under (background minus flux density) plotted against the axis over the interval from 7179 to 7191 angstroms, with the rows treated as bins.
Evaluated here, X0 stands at 16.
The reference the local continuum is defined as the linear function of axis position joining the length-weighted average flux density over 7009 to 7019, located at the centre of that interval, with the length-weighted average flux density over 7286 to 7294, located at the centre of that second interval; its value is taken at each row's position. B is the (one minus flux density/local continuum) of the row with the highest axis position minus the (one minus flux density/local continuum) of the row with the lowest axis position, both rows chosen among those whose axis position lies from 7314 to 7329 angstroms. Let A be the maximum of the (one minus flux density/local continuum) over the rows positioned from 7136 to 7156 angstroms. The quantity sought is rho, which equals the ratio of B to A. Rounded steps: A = 0.199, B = 0.06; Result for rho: 0.32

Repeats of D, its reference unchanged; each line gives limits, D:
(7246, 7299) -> 0.057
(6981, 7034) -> 0.050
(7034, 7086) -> 0.047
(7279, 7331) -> 0.072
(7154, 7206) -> 0.011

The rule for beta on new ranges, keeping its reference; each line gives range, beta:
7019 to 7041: 7025.0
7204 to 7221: 7205.0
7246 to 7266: 7247.5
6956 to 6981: 6977.5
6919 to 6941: 6922.5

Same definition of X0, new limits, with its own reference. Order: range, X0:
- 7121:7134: 22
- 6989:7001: -3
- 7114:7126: 10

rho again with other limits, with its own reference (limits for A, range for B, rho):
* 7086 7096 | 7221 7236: 0.33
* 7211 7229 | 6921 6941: -1.73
